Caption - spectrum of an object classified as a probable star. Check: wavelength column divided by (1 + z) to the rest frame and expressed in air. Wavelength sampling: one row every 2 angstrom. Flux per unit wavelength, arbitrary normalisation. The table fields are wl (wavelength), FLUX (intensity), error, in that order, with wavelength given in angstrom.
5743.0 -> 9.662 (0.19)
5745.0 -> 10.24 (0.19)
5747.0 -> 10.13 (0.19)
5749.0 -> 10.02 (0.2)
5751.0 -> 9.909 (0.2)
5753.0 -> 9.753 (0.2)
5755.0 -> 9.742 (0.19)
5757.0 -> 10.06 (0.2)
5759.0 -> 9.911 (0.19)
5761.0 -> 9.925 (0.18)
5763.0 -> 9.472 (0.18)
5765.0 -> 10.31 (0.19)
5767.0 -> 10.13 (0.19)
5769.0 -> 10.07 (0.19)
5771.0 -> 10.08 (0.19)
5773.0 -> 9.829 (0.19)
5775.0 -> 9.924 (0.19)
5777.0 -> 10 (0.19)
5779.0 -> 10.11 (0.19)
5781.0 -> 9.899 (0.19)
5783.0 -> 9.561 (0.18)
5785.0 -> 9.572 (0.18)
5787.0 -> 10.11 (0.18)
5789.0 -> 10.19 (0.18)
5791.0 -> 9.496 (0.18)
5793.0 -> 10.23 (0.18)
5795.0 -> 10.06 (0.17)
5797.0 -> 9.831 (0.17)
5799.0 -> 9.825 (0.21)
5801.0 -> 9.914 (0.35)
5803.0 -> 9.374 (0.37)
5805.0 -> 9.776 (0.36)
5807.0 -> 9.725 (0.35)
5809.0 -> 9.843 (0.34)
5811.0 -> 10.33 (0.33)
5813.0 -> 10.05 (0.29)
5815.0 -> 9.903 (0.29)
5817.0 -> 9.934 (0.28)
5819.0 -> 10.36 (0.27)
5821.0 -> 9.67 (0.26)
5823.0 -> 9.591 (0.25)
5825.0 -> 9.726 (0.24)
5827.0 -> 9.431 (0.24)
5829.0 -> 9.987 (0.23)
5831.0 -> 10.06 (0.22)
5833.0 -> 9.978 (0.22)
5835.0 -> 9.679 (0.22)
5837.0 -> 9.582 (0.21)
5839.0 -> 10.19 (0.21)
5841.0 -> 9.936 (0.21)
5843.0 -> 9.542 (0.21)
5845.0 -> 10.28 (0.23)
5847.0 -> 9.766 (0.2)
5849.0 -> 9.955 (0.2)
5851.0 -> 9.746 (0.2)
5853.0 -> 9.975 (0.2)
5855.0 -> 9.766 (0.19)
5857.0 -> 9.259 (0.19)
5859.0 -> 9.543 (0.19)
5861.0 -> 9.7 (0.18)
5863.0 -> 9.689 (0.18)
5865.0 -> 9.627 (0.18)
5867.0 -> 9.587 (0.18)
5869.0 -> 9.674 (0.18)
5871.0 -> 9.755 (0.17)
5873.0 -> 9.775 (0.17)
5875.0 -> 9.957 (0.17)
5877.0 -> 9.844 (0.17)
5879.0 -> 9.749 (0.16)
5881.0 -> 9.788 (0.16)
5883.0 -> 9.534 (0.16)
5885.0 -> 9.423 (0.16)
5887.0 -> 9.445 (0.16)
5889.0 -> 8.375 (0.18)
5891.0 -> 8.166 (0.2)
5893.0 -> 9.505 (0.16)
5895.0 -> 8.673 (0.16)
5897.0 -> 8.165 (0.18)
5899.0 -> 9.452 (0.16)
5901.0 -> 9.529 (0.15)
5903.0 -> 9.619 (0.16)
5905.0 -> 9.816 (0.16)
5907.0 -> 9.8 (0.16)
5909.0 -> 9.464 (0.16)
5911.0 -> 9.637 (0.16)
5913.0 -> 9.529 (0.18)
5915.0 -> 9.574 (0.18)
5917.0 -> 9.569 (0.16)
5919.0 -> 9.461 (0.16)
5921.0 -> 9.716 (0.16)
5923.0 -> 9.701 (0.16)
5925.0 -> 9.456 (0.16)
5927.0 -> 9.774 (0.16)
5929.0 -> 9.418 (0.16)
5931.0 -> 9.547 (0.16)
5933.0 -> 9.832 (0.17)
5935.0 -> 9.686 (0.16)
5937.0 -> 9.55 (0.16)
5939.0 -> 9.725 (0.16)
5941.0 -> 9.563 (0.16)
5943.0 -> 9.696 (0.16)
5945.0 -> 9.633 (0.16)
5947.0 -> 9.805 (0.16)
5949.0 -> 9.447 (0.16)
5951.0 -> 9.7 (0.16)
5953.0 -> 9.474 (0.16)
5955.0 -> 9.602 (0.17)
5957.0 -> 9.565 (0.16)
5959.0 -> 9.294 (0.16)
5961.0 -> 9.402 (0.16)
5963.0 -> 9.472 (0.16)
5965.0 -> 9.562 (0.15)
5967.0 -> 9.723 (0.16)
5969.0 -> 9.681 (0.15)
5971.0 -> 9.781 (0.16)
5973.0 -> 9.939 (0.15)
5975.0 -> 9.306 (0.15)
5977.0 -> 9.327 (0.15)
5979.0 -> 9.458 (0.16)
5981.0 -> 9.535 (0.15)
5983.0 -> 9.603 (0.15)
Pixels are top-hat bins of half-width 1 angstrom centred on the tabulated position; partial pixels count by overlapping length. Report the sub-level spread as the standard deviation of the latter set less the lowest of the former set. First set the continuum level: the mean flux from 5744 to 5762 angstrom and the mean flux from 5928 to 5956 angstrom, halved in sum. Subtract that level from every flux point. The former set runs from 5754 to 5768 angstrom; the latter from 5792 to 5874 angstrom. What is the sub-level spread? 0.57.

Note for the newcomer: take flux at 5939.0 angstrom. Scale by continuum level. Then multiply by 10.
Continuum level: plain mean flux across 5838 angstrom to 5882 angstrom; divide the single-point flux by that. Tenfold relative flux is 9.9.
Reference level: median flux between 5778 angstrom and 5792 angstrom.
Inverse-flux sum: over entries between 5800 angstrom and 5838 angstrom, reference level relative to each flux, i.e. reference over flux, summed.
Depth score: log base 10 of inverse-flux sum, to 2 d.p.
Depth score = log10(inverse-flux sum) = 1.28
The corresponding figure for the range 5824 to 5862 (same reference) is 1.28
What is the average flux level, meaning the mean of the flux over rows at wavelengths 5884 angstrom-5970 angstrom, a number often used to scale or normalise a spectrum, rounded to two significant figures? 9.5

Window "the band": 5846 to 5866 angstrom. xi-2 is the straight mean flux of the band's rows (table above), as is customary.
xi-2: 9.7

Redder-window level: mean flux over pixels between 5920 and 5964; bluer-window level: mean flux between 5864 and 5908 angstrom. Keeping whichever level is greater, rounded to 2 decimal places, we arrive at 9.59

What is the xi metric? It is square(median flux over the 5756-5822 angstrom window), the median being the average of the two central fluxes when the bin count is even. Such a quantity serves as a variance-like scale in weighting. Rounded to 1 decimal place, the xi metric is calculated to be 98.5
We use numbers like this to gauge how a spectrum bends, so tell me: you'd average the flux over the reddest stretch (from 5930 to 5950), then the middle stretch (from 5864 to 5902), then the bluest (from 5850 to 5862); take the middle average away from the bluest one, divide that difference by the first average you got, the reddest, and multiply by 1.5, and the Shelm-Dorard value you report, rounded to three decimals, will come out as 0.046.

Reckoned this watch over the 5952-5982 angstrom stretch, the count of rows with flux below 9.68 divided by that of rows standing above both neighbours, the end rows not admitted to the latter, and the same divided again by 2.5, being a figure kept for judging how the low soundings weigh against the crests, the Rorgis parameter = 1.5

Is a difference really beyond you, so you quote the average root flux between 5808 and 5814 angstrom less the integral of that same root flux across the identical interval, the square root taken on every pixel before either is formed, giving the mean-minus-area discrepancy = -16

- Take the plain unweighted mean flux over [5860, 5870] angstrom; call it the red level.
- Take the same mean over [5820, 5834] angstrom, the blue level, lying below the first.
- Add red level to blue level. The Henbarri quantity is 19.4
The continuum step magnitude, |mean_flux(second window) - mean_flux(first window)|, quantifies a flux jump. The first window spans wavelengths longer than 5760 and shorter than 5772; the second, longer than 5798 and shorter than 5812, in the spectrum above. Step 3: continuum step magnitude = 0.17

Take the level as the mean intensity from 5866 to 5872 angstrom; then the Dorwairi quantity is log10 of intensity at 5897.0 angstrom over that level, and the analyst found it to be -0.074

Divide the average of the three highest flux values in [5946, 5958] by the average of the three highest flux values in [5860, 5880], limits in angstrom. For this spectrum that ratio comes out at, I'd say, 0.98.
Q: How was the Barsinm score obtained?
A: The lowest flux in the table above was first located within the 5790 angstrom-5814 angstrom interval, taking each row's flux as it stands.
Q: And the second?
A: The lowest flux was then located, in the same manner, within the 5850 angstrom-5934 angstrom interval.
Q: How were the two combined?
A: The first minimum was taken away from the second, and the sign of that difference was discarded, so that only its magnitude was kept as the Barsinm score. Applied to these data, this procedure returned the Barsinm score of 1.21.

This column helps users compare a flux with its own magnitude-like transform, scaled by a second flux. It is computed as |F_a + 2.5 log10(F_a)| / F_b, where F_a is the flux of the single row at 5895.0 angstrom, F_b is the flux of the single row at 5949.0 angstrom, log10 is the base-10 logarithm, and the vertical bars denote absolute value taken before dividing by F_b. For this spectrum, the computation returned 1.17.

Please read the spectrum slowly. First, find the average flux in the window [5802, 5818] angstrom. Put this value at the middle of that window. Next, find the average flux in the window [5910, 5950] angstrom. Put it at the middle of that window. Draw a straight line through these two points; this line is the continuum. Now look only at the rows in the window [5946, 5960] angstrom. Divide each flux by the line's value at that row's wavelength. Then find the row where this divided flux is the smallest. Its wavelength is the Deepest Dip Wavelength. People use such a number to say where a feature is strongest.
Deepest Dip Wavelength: 5959.0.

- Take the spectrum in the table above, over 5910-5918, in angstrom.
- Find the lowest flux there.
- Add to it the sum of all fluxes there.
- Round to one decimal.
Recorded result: 47.8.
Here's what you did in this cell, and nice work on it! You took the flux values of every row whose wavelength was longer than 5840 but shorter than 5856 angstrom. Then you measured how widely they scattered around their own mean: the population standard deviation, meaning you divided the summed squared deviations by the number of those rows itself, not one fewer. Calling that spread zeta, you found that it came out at 0.205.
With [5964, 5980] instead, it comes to 0.210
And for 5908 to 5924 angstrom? 0.091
